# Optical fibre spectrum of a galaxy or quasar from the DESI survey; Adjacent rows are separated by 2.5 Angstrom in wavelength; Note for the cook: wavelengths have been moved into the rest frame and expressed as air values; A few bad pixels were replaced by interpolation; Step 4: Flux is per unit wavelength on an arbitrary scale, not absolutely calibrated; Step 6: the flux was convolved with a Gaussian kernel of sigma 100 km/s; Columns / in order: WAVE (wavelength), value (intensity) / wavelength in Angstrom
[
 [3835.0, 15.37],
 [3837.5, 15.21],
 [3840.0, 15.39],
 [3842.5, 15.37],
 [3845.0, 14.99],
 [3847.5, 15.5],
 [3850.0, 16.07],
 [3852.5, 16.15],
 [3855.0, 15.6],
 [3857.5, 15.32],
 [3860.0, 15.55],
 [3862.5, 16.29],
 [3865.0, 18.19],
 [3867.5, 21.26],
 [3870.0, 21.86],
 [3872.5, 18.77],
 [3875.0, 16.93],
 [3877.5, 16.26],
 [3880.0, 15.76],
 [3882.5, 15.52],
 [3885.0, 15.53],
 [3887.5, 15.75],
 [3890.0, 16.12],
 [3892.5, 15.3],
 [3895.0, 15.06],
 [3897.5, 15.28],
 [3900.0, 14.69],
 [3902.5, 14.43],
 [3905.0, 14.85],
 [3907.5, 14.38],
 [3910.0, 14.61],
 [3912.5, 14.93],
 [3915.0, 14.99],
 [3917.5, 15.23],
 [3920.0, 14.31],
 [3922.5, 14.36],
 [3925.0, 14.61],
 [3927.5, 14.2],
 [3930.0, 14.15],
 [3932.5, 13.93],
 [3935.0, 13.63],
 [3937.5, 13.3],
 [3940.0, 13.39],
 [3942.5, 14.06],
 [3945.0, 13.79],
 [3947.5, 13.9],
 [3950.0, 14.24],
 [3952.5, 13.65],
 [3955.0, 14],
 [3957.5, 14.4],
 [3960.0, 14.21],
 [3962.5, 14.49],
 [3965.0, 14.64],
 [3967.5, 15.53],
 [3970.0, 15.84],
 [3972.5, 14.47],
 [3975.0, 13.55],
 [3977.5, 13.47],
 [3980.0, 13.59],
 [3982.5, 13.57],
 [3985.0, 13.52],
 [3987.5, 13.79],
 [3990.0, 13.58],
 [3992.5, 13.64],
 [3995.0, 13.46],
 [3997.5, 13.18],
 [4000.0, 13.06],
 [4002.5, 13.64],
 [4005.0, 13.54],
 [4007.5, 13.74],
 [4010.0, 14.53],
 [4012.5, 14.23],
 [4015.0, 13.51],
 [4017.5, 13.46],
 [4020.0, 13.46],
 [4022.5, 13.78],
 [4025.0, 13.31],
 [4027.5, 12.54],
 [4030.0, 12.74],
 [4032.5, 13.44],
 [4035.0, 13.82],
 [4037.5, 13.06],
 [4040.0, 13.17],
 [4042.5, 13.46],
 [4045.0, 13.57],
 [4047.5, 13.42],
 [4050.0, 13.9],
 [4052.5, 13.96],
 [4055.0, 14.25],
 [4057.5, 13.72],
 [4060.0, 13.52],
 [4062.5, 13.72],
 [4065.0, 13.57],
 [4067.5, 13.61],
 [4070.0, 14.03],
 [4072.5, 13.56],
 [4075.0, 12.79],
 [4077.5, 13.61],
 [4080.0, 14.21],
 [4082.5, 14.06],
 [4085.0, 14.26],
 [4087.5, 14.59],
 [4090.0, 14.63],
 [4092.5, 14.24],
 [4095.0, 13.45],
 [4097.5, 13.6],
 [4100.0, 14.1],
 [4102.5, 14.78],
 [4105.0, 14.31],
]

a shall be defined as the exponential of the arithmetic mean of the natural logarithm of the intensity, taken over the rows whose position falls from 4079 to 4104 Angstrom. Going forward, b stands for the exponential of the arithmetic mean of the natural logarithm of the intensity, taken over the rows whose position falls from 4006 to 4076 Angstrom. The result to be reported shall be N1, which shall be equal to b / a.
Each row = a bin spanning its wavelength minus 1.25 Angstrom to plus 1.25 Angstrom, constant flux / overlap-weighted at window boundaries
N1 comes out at 0.96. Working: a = 14.2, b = 13.6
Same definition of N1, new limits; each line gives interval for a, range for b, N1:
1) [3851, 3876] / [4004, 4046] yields 0.77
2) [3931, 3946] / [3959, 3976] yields 1.07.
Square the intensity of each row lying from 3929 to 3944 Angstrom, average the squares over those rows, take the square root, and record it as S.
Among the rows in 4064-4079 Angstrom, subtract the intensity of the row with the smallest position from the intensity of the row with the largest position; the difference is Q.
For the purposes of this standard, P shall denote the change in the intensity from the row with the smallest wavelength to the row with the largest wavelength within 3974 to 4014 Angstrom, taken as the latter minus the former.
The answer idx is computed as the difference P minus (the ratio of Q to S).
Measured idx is 0.7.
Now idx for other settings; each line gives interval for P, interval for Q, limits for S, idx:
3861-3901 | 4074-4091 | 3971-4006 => -1.7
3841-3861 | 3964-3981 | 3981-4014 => 0.3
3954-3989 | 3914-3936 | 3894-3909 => -0.1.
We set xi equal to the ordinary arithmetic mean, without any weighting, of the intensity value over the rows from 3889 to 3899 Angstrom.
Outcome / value 15.4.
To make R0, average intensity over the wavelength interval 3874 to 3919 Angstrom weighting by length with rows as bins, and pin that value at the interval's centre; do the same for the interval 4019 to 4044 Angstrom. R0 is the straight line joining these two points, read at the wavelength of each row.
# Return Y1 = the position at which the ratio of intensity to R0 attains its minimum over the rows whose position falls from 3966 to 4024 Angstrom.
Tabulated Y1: 4000.0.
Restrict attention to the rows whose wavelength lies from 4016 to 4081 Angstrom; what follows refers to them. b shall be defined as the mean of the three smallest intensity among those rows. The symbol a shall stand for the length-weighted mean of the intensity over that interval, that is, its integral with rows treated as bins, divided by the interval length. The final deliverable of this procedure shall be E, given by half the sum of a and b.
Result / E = 13.1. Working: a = 13.5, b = 12.7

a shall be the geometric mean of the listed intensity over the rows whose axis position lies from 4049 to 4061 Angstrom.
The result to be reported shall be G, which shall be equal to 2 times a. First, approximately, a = 13.9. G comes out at 27.7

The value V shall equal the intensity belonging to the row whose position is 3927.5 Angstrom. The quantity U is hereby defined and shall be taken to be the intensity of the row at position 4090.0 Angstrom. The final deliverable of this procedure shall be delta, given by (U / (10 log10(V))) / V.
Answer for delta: 0.089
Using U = 14.63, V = 14.2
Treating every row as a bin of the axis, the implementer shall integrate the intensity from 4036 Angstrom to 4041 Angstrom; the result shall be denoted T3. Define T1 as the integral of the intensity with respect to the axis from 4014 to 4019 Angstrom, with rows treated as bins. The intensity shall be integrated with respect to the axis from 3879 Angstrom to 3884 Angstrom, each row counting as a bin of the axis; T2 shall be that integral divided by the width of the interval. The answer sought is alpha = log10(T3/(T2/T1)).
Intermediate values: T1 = 67.4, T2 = 15.6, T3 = 65.7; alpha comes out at 2.45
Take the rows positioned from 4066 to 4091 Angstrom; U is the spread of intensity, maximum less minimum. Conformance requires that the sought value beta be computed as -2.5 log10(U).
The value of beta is -0.7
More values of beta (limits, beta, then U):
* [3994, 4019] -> -0.4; 1.47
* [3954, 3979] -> -0.9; 2.37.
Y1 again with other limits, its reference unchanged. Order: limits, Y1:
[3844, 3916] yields 3845.0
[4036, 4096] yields 4037.5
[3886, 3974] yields 3937.5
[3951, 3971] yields 3952.5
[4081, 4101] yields 4095.0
